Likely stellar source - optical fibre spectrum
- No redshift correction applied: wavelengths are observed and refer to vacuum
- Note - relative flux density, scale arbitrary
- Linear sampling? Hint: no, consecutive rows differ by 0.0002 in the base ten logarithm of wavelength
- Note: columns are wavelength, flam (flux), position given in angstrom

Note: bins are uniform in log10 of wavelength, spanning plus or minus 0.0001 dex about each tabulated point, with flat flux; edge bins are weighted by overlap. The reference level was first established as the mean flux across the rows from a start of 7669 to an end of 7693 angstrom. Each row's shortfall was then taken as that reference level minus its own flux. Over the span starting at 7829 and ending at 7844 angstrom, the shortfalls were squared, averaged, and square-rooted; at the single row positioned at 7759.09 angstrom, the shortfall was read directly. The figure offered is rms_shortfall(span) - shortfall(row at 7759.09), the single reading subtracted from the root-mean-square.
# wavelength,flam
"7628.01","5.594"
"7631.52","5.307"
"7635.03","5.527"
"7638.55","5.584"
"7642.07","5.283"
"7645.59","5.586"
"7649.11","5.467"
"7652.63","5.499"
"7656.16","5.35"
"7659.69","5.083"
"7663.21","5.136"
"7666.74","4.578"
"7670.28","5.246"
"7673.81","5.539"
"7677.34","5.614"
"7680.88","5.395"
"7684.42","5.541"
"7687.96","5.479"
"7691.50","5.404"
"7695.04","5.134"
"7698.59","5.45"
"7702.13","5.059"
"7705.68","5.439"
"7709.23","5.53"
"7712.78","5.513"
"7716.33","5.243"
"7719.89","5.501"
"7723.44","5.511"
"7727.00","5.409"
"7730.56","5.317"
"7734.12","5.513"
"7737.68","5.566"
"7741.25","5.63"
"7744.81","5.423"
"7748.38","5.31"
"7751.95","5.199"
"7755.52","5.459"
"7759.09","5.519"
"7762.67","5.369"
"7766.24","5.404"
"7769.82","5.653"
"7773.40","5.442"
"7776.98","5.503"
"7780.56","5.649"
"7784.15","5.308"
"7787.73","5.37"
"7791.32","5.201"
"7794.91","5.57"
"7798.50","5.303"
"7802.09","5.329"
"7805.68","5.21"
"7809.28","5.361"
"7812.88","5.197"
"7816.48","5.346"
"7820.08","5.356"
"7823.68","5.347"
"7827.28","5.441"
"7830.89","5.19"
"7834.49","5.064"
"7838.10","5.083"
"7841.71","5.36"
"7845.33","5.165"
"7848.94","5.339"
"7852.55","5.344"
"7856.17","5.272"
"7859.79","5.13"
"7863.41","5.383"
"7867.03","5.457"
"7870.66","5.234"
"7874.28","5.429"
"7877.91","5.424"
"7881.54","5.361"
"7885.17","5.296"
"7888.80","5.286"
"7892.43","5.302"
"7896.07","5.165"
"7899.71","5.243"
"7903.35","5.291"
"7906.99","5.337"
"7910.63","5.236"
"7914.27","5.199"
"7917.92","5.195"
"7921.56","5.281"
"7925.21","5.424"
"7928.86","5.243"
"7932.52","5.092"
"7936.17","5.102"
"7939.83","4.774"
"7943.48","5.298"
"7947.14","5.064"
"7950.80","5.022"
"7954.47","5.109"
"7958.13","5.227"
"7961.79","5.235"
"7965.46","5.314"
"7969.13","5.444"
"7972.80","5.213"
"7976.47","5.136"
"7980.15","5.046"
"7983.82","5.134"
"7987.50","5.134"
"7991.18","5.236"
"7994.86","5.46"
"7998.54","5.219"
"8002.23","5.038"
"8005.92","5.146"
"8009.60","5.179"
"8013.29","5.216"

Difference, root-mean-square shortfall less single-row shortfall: 0.37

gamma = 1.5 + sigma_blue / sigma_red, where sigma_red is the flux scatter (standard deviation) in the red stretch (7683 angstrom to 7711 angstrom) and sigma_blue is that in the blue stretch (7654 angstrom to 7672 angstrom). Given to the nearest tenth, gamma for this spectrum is 3.1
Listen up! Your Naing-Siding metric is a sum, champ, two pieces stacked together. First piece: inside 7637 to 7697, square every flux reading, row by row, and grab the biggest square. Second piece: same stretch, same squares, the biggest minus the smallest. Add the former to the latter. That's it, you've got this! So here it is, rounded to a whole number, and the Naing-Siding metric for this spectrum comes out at 42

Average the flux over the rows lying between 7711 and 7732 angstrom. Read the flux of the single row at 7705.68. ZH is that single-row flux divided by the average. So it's 1.00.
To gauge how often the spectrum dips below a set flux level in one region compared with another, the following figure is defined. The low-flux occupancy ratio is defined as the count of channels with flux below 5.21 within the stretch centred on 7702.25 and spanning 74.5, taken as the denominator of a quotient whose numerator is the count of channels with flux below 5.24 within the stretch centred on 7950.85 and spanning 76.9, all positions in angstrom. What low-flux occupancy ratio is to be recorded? 5.0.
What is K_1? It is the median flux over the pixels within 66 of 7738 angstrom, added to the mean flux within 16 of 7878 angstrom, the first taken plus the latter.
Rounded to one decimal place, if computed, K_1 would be 10.8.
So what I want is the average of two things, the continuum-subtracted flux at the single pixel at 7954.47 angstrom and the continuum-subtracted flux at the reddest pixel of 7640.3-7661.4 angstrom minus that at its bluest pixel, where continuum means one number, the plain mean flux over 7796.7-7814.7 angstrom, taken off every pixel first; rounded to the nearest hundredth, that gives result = -0.19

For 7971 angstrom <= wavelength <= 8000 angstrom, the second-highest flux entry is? 5.236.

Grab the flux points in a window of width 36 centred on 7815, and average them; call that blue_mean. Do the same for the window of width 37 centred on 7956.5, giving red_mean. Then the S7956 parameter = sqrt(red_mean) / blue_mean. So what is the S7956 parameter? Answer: 0.428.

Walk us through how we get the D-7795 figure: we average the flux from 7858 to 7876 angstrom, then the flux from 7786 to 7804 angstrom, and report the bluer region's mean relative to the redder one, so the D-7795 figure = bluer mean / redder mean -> 1.005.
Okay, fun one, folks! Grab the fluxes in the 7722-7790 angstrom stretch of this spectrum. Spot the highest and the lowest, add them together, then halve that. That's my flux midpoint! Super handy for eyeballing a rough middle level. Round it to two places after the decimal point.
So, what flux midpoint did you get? 5.43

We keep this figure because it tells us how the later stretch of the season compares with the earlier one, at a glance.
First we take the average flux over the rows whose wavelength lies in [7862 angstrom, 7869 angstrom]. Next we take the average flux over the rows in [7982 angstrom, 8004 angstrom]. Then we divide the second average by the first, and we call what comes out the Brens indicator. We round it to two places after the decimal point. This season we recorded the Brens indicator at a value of 0.96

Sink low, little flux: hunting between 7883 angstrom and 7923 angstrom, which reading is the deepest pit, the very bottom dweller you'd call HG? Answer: 5.165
